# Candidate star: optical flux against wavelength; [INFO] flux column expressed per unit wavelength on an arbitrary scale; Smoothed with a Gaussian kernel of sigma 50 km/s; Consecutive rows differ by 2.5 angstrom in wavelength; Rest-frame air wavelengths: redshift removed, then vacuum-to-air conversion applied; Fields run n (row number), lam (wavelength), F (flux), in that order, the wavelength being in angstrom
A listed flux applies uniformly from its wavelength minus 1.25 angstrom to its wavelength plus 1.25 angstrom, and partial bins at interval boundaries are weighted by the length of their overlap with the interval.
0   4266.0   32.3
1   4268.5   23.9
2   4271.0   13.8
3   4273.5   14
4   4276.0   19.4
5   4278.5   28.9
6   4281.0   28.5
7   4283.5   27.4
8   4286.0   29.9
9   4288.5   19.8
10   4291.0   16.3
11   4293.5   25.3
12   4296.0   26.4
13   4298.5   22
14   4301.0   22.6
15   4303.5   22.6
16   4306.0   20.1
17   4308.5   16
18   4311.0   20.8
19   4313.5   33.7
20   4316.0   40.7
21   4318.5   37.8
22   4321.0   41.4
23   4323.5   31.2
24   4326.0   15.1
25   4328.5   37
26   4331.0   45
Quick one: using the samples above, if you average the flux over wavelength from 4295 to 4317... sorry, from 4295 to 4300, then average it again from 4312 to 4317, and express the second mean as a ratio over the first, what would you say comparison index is 1.5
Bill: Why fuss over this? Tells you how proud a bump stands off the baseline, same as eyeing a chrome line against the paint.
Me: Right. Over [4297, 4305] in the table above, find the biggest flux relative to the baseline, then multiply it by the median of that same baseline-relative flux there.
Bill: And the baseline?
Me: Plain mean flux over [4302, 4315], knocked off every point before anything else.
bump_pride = 0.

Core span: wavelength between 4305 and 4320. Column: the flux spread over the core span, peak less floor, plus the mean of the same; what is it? 53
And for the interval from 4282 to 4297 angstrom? 38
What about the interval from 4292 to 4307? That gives 29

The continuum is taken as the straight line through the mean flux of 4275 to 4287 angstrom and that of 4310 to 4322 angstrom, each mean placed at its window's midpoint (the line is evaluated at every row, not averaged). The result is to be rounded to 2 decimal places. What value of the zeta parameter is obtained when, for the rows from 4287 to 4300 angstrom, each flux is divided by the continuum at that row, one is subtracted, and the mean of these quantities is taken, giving -0.26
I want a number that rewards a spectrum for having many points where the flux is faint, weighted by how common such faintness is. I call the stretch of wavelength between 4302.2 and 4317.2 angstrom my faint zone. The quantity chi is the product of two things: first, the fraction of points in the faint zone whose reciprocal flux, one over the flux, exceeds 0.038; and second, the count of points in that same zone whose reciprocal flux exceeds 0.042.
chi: 2.7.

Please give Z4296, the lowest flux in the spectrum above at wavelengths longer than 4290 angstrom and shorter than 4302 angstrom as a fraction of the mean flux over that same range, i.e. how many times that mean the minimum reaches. 0.7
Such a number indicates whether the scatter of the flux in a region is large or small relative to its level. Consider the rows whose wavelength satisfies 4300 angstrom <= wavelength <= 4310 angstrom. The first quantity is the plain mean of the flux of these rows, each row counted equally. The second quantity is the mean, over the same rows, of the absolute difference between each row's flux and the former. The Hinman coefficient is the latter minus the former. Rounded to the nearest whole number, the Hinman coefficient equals -18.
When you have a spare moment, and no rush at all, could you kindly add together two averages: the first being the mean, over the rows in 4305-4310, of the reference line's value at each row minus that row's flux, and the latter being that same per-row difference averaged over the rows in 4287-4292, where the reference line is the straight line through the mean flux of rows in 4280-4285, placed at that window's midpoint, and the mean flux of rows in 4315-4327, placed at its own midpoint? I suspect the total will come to 24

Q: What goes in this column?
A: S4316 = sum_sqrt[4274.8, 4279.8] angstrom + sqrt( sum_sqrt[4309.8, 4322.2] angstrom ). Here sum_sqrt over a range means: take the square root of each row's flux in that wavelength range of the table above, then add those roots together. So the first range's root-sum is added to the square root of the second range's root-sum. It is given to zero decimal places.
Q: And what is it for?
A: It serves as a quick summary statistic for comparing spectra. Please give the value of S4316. 15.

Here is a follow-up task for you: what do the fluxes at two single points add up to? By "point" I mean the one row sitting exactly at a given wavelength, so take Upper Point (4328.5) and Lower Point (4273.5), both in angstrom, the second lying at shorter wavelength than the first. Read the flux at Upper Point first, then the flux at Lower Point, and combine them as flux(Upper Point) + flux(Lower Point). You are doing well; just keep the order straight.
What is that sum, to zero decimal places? 51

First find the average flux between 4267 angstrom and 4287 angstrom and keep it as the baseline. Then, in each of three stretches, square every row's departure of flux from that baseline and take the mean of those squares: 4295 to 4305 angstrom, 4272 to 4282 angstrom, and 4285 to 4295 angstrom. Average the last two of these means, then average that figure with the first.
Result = 18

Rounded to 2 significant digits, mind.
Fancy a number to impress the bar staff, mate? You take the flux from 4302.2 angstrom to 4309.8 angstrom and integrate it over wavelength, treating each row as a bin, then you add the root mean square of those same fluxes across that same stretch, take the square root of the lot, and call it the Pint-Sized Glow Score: 13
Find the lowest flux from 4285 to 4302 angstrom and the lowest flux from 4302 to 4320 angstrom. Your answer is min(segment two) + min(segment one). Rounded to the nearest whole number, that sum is 32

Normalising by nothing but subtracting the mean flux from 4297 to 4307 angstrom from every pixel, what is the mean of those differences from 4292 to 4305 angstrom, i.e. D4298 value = 2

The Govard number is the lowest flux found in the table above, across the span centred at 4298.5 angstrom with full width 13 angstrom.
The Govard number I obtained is 22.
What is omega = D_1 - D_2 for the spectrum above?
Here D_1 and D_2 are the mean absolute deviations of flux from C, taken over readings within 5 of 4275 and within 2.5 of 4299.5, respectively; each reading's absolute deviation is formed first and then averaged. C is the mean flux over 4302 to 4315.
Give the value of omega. 6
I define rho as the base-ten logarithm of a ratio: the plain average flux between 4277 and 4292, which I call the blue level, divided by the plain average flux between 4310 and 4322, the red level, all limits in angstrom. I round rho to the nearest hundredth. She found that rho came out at -0.14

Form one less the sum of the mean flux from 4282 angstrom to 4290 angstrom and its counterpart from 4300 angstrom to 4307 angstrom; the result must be -46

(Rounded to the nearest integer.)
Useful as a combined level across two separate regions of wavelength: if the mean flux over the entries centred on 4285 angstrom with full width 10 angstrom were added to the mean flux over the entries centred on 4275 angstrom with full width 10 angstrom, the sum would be 45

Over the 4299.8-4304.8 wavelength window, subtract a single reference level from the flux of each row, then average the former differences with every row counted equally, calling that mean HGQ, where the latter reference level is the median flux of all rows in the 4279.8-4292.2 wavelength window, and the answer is -4.8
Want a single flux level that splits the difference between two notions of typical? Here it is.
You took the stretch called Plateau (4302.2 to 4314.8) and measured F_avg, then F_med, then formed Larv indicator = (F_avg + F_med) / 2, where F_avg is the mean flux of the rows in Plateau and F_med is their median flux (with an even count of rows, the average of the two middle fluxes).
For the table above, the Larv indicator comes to 22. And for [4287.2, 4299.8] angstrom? 22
